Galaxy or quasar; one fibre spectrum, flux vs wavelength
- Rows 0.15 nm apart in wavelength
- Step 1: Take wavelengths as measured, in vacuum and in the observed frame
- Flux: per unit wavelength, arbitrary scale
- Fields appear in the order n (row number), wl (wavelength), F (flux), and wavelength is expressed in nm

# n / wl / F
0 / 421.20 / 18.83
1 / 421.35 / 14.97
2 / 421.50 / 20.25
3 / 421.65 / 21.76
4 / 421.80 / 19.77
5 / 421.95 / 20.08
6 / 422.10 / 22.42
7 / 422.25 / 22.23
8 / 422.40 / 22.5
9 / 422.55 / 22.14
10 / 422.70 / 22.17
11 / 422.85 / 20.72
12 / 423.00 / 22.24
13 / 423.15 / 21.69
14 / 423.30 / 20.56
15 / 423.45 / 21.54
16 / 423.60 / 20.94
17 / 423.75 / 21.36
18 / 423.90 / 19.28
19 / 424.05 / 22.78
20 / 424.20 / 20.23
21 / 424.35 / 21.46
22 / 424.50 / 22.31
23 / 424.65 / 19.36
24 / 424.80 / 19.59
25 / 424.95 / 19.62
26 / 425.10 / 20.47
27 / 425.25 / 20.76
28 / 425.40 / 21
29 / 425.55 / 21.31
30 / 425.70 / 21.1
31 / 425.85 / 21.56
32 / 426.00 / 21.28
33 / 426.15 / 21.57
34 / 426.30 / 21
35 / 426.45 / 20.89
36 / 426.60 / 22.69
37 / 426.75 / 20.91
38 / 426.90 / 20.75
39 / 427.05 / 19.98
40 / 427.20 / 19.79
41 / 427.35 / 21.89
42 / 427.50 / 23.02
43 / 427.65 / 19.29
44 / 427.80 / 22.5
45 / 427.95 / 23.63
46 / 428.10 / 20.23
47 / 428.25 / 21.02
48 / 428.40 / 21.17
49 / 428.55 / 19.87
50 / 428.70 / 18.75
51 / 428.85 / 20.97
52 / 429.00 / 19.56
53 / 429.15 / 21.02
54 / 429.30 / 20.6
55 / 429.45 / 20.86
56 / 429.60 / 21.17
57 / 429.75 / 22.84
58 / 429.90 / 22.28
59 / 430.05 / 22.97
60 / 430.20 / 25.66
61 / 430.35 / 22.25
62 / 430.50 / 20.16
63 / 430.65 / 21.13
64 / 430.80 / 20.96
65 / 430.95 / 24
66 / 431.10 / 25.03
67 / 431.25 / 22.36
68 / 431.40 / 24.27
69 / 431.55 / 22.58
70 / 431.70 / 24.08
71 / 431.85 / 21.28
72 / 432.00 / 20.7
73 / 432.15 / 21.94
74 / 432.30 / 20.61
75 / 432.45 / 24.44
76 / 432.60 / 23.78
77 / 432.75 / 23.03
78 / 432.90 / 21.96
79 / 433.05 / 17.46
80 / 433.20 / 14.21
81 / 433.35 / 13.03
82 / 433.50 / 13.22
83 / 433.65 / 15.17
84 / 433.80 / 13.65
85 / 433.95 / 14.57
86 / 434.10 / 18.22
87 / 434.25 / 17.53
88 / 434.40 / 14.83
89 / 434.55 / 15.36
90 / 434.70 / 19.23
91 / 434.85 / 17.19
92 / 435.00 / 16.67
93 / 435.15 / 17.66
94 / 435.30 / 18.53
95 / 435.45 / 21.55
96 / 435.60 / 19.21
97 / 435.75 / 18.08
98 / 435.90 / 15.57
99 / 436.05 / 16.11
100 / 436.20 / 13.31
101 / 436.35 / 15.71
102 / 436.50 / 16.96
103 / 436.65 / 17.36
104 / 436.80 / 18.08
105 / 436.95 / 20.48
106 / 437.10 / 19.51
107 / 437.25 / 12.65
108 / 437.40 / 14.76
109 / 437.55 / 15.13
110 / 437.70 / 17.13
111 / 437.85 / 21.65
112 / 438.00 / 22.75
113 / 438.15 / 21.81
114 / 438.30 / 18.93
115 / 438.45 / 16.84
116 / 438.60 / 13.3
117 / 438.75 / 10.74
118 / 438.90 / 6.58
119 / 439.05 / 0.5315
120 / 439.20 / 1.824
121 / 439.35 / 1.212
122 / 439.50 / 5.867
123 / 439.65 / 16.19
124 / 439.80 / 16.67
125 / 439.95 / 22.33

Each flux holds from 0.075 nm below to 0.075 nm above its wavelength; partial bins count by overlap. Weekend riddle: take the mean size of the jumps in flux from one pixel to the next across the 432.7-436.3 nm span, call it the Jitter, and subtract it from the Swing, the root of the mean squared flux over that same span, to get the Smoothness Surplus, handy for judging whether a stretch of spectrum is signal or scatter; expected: 15.2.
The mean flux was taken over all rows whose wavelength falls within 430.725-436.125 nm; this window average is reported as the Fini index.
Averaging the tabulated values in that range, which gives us 19.1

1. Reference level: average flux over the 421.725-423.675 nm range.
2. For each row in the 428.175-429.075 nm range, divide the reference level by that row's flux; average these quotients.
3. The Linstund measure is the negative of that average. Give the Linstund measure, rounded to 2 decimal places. -1.06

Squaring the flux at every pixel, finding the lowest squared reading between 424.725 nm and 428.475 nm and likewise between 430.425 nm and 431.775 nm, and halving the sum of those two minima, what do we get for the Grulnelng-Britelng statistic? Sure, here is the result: 389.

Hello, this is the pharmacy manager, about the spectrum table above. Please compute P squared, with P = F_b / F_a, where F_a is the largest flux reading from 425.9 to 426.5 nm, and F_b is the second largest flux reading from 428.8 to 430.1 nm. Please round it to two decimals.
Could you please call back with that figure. 1.12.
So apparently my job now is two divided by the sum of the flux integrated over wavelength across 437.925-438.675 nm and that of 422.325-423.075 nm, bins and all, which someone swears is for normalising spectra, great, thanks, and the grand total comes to 0.0656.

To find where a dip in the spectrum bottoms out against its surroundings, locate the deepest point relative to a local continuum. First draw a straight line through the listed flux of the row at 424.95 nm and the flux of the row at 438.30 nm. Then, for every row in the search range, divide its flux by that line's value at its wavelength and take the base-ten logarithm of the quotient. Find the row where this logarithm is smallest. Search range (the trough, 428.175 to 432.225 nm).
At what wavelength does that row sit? 428.70 nm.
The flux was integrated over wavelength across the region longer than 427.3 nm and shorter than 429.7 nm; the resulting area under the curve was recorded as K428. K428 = 50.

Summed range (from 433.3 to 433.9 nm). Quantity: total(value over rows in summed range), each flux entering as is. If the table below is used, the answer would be 55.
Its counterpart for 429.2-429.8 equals 85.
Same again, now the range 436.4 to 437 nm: 73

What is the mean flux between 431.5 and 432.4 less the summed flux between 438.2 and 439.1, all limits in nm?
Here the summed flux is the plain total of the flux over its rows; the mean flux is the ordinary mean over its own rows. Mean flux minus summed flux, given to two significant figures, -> -45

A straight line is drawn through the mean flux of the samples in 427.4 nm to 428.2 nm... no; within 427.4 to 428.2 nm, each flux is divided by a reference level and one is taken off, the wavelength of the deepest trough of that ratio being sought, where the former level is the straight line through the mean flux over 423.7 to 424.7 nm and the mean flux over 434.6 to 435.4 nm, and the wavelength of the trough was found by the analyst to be 427.65 nm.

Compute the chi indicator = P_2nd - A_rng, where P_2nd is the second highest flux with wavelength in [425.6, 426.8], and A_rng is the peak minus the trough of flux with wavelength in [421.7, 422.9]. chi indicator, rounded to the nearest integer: 19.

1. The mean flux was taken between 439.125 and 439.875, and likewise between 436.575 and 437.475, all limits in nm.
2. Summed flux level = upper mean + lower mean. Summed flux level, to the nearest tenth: 25.5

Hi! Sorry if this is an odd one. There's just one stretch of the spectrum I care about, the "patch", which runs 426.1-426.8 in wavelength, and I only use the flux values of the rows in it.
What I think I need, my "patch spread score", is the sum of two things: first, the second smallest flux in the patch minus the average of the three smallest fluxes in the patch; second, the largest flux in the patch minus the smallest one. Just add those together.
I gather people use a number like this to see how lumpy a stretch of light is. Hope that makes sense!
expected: 1.8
